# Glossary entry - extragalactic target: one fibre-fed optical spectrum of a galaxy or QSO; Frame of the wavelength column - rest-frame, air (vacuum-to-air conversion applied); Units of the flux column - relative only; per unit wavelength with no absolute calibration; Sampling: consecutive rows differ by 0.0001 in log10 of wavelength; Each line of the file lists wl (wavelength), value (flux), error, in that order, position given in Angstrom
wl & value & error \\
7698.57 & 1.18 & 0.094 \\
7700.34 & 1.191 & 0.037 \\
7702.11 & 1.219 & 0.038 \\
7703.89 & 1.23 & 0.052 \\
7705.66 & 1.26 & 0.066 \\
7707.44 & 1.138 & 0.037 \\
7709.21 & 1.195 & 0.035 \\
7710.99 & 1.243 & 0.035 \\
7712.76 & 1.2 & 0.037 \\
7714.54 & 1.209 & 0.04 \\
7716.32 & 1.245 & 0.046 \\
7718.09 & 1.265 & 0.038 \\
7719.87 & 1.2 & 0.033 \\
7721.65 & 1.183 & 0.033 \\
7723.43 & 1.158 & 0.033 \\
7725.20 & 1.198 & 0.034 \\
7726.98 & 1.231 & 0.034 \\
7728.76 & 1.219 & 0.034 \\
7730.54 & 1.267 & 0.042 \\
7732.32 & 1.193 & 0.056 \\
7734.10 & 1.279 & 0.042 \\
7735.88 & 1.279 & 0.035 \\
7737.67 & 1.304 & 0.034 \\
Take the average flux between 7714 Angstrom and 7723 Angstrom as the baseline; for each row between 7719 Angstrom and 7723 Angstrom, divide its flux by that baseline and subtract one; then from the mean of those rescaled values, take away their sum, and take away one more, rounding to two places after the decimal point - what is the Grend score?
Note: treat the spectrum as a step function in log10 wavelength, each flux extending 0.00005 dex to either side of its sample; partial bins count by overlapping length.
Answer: -0.98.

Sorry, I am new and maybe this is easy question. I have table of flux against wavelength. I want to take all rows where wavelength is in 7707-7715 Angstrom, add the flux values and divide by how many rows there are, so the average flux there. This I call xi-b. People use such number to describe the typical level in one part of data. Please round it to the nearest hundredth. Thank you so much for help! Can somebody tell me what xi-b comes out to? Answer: 1.20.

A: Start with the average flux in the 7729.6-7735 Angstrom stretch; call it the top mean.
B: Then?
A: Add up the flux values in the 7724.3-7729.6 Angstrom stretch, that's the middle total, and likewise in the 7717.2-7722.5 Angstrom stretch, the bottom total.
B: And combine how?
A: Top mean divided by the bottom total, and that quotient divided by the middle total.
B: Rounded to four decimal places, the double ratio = 0.0937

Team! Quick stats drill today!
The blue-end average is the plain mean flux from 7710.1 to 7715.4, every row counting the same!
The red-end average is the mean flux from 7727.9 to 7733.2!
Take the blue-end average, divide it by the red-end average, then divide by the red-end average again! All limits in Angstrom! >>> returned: 0.809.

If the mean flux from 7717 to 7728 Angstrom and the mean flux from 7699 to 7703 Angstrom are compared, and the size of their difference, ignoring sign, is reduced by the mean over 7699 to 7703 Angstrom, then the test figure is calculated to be -1.20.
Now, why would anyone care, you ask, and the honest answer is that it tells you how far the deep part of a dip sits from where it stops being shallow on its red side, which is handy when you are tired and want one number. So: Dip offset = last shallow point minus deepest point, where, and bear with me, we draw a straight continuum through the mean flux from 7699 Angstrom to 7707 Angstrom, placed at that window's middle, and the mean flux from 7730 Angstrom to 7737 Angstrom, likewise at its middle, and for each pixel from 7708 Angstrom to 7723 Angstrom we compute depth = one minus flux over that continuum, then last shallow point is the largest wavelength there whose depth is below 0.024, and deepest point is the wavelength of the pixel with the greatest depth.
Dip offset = -3.6 Angstrom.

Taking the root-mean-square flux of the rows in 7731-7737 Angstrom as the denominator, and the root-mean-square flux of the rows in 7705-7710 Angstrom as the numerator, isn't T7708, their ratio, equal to 0.96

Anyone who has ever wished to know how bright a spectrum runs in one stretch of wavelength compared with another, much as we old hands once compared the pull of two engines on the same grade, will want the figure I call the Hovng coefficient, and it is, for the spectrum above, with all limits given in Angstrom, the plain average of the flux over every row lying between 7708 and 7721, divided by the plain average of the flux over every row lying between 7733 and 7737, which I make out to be 0.96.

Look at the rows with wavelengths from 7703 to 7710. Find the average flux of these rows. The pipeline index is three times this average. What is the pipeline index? 3.62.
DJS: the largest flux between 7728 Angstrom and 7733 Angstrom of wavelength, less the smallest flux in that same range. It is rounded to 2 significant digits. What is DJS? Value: 0.074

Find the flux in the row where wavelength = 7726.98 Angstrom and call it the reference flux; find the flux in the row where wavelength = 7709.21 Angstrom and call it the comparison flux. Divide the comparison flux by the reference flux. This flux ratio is 0.97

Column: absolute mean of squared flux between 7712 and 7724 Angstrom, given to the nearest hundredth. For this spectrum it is 1.46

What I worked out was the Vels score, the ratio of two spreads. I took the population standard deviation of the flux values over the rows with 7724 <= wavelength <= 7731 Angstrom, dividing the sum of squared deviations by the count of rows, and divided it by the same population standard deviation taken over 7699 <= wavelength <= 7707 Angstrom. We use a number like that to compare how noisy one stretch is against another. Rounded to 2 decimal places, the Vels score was 1.01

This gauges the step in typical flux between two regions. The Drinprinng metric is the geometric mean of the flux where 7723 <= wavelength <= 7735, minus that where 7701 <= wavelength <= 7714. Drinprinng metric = 0.009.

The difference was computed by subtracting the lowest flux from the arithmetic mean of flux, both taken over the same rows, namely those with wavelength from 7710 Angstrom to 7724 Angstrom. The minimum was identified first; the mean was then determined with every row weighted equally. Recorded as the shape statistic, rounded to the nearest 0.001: 0.055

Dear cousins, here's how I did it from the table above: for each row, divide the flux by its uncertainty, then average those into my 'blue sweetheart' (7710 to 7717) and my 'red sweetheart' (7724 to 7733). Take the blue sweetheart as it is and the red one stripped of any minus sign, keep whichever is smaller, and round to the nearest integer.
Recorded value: 31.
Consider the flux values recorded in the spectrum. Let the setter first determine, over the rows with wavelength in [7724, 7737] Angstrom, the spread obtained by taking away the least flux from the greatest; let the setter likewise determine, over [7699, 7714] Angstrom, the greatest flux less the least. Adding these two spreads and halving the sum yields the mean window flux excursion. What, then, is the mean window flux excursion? 0.104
